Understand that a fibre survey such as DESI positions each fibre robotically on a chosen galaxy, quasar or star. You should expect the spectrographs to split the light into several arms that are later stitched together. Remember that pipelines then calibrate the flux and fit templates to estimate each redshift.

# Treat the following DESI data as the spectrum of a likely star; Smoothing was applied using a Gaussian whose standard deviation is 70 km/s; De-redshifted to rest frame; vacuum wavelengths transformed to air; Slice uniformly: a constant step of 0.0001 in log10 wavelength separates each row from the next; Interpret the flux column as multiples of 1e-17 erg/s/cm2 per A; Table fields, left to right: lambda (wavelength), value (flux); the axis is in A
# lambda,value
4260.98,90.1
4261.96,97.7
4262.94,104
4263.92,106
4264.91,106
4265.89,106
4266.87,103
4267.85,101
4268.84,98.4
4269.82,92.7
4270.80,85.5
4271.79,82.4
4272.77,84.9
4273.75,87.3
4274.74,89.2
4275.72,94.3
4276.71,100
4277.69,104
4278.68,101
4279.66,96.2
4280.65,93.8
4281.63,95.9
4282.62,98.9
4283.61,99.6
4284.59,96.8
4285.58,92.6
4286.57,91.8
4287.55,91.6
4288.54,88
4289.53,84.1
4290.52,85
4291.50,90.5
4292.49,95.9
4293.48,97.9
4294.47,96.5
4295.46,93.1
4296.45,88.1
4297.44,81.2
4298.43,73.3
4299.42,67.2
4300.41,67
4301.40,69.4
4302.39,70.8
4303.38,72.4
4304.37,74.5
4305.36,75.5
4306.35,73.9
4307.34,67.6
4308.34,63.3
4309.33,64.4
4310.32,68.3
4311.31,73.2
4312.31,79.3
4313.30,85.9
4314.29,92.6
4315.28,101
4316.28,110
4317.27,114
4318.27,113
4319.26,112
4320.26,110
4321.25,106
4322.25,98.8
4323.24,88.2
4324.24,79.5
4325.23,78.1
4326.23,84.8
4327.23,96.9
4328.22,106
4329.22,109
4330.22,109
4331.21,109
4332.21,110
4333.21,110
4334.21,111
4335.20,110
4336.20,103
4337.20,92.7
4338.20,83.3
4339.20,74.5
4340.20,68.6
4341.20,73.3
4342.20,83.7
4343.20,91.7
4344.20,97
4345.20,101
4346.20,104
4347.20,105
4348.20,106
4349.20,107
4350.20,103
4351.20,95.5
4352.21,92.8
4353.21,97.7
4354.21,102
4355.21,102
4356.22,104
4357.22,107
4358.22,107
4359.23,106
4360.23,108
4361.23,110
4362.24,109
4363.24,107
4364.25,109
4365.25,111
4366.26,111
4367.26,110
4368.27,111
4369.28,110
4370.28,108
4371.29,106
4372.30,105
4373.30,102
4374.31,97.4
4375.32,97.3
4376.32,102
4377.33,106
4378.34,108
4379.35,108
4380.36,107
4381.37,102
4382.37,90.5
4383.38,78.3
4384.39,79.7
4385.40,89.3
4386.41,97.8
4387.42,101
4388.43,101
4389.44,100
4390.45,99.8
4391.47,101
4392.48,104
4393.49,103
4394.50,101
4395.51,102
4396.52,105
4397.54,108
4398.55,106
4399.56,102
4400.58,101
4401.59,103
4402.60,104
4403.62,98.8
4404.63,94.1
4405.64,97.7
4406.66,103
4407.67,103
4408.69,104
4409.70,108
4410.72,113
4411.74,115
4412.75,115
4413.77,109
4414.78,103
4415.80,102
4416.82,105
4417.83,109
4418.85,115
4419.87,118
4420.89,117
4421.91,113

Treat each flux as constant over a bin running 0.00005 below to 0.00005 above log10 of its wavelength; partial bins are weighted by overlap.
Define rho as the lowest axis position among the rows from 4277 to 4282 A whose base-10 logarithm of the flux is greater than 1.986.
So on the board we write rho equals 4277.69 A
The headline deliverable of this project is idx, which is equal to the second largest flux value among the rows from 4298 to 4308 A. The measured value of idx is 74.5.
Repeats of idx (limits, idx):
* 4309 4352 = 113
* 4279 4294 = 98.9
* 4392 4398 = 105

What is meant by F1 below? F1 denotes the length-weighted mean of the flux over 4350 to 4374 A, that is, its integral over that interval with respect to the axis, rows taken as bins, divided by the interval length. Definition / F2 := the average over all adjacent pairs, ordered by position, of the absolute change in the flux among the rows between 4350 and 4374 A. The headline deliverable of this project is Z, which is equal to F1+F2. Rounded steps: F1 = 106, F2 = 2.1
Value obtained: 107.6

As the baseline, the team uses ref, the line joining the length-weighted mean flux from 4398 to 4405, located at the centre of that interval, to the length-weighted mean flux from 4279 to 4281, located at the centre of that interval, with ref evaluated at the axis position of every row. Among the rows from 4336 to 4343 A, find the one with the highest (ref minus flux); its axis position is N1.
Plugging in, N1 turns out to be 4340.20 A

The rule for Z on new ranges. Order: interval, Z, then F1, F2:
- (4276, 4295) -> 97.5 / 95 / 2.8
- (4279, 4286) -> 99.0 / 96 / 2.5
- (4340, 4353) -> 99.6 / 95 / 4.4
